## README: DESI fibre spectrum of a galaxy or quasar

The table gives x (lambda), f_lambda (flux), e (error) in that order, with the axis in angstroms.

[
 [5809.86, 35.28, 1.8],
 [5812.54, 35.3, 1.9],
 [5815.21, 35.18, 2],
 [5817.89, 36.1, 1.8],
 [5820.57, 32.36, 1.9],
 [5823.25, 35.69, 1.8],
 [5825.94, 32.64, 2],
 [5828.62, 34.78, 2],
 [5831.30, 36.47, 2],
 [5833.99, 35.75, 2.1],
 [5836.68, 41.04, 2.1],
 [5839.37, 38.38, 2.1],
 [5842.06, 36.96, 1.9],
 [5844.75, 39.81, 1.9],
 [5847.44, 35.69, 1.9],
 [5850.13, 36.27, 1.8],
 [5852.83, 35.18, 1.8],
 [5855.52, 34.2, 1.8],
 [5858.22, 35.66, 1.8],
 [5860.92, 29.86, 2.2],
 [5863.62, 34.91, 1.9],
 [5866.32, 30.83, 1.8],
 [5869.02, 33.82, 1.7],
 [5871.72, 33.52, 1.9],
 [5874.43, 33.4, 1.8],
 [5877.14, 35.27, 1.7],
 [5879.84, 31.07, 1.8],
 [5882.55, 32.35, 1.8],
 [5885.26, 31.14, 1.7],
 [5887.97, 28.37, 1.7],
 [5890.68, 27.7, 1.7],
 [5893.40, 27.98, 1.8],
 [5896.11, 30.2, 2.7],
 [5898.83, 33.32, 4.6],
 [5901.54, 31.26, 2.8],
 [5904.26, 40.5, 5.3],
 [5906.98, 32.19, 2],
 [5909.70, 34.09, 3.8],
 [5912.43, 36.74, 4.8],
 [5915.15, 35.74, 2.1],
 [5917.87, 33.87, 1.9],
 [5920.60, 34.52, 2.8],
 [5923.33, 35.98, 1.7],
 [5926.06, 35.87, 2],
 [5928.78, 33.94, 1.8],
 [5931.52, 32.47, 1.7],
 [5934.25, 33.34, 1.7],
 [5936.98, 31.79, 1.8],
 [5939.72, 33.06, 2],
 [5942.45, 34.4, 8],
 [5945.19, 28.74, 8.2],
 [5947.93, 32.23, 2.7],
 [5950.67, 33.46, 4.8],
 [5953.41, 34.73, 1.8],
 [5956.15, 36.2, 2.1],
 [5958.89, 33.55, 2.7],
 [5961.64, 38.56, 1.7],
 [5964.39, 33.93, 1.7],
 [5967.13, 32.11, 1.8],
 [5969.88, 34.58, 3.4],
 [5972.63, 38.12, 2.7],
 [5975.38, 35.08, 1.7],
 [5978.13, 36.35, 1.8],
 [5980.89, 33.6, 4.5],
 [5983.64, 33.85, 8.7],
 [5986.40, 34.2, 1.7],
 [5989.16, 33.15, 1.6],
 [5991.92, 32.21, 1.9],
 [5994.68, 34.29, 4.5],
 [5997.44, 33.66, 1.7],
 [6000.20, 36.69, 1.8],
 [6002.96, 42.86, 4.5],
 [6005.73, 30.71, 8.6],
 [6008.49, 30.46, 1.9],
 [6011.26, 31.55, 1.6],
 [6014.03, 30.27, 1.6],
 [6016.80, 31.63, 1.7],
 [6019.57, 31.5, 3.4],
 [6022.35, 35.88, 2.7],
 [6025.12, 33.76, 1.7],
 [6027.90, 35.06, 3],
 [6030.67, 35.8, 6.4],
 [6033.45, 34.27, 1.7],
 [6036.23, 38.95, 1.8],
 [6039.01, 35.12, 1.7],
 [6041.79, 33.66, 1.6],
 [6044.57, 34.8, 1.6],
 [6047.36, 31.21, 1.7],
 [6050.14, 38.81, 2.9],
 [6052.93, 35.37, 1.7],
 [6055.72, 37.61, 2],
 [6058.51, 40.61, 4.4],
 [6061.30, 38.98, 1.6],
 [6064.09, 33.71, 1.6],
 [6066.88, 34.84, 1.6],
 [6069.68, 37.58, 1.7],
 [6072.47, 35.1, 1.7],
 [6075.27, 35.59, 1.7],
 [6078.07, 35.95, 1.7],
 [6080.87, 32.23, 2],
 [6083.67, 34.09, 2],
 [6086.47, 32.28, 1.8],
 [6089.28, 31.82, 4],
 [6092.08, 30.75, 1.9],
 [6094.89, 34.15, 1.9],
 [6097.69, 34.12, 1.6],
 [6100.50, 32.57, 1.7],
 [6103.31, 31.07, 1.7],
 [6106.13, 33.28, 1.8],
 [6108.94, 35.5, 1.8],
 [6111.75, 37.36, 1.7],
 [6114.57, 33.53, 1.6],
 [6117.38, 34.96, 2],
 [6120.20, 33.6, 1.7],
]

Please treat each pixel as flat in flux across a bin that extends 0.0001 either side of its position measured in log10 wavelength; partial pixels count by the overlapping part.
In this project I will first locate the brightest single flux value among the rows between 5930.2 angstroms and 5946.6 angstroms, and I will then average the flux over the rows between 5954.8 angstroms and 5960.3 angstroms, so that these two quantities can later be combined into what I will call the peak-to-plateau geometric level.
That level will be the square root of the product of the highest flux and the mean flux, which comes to 34.6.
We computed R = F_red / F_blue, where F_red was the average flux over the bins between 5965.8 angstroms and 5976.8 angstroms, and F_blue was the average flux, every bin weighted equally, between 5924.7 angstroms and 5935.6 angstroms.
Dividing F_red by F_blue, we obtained 1.03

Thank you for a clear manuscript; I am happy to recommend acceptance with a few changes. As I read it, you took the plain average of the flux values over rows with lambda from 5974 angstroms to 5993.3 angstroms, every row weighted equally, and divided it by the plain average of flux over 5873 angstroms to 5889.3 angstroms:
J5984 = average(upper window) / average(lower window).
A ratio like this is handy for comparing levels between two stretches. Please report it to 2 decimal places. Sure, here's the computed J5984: 1.07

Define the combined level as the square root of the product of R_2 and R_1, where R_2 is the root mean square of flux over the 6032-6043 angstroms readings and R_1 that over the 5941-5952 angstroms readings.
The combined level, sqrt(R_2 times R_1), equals 33.9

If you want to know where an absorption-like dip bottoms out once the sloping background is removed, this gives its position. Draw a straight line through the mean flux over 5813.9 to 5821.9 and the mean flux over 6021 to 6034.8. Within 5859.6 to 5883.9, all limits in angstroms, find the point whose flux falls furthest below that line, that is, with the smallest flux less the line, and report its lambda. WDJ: 5860.92 angstroms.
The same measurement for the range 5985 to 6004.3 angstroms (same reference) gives 5991.92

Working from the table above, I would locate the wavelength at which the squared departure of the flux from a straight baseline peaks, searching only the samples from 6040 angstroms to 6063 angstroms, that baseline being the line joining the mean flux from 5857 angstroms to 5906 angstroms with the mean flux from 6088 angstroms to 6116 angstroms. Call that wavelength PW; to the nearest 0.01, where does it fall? 6058.51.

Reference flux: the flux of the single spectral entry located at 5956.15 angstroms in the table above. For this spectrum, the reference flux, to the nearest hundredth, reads 36.20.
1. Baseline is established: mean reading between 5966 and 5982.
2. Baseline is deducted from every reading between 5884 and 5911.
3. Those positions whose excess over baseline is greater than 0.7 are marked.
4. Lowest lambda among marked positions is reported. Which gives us 5904.26 angstroms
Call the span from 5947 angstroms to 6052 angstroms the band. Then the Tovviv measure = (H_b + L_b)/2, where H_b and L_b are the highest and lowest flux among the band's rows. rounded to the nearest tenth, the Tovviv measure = 36.6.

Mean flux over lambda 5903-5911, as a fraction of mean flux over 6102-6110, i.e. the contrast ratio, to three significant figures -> 1.07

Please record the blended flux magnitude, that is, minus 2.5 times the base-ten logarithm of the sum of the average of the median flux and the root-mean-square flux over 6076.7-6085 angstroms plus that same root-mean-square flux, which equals -4.58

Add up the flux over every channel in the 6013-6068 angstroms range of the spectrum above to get 702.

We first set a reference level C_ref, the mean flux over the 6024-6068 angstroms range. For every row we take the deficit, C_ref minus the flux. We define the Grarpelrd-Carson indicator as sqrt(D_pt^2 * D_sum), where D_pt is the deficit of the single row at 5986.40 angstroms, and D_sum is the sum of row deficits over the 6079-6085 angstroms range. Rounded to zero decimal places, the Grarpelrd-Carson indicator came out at 4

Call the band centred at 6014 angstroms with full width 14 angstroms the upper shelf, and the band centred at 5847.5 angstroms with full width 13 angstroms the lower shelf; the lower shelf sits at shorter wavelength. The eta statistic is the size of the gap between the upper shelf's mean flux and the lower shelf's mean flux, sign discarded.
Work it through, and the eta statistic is 5.7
